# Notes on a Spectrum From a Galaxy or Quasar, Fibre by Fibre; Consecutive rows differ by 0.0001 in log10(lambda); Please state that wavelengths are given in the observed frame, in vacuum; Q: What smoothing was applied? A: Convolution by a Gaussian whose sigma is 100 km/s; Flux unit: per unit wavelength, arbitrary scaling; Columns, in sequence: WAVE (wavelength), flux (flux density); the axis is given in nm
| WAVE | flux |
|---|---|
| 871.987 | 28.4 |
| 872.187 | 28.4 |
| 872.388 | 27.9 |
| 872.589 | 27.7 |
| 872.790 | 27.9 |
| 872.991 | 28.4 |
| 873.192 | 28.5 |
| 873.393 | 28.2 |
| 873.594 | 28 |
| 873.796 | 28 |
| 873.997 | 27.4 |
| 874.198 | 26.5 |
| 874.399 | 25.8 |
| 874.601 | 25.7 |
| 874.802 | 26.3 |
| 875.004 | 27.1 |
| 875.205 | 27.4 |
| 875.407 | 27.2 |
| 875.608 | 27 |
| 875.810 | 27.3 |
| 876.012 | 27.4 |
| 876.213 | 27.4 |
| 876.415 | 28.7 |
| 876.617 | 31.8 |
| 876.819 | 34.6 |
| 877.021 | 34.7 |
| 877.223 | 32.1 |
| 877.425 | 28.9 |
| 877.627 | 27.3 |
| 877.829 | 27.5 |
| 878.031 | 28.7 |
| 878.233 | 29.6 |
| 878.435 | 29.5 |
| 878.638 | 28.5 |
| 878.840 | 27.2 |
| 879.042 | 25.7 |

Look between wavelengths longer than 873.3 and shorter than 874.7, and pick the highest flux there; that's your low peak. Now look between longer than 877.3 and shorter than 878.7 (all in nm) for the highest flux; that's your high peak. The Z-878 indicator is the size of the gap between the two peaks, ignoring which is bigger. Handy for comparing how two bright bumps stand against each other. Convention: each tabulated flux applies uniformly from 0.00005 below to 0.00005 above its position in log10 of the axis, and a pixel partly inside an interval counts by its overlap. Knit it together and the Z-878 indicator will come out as 1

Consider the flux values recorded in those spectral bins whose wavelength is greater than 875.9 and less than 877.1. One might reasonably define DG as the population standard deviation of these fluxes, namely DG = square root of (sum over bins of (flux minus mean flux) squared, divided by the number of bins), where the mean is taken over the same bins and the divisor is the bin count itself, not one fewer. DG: 3.11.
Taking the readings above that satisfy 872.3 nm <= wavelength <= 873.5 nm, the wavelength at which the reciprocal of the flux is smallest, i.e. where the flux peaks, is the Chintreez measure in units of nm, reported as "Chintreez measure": 873.192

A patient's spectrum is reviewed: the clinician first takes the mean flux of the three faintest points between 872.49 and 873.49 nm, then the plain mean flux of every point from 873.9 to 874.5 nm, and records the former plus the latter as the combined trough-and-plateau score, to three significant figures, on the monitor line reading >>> 54.5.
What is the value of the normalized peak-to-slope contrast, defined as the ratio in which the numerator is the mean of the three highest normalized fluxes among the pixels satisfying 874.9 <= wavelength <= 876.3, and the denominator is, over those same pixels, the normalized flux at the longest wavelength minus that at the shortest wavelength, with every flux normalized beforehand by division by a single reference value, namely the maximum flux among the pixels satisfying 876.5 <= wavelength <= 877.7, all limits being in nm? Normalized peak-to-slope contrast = 91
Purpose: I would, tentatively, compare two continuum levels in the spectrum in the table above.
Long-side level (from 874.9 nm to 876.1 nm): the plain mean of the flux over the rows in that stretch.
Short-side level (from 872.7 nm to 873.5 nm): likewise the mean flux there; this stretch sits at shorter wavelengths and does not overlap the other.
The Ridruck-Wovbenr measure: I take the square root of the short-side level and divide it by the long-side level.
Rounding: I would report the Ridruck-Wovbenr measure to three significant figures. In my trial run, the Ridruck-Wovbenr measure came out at 0.195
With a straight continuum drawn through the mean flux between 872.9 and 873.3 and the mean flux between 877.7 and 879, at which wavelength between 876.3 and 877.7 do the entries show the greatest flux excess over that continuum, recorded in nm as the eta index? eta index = 877.021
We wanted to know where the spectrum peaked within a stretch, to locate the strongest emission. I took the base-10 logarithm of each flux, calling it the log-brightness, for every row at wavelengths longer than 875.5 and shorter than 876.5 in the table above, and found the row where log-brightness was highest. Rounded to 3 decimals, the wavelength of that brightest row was 876.415 nm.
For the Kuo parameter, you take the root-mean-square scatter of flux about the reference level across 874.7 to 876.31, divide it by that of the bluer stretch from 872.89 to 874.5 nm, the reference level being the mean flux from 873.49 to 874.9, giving 0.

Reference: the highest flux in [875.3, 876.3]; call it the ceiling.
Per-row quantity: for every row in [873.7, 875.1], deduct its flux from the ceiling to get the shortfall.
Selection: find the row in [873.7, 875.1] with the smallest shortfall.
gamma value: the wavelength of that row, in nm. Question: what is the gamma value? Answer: 873.796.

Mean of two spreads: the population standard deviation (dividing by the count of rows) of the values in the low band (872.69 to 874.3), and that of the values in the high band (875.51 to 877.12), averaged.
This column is 1.9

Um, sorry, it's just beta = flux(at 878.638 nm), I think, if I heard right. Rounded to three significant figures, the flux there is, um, 28.5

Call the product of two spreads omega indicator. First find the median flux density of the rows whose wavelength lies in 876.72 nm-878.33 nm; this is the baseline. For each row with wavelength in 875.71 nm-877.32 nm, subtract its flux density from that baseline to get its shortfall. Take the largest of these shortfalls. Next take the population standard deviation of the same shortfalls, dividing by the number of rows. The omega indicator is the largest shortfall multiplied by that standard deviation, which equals 5.8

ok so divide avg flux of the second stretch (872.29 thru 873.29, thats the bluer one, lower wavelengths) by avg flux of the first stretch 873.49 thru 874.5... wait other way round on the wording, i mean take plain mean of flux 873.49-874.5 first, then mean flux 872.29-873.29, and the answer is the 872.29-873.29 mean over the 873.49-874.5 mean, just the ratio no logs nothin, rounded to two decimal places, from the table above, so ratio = 1.03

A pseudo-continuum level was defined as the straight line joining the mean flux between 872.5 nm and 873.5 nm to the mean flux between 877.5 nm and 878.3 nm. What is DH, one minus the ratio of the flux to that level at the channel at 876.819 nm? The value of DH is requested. -0.23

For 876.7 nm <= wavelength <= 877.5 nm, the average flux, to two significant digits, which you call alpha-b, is 33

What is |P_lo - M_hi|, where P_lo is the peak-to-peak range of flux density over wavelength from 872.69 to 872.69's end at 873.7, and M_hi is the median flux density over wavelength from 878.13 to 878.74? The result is 29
